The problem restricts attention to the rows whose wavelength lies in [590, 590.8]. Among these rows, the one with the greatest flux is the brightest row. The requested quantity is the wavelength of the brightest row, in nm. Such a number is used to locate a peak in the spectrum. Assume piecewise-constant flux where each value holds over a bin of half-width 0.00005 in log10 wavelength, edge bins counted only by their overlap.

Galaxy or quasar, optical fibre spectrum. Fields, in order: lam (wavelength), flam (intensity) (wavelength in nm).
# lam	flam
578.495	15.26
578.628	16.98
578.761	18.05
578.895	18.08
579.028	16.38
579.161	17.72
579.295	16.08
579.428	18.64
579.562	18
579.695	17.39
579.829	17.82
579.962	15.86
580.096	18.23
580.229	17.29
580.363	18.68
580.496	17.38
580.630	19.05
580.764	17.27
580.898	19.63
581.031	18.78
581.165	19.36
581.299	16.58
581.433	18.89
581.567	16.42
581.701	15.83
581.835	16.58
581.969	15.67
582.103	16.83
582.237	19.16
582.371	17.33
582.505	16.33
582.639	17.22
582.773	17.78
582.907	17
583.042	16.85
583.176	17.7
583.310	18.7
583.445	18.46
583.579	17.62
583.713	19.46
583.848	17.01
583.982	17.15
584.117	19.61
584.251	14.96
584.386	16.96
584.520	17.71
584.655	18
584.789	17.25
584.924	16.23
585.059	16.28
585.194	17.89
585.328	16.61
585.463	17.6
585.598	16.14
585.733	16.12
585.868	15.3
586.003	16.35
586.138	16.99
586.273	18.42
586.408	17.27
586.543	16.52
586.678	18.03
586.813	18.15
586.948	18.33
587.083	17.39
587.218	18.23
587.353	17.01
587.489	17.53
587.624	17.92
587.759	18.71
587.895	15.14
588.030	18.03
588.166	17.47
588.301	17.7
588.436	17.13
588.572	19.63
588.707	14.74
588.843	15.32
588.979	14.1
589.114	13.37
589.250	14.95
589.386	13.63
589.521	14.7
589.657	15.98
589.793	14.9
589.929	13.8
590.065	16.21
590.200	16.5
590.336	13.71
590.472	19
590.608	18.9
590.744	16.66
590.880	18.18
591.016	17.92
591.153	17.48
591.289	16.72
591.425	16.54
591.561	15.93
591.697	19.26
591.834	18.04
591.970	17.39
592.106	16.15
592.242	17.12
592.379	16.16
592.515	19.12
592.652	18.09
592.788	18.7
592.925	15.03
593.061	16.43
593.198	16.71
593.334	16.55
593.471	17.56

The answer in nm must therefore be 590.472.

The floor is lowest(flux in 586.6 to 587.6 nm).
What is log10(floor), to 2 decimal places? 1.23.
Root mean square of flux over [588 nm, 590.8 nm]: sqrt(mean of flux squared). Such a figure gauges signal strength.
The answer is 16.1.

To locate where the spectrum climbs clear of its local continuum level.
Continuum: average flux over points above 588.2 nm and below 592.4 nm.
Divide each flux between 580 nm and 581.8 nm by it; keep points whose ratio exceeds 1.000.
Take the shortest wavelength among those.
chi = 580.096 nm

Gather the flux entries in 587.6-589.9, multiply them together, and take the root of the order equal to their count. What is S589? 16.0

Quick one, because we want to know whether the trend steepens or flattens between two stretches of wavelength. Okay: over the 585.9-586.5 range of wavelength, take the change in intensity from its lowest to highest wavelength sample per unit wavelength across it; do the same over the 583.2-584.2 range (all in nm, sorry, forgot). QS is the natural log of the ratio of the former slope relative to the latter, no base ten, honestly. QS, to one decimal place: 0.7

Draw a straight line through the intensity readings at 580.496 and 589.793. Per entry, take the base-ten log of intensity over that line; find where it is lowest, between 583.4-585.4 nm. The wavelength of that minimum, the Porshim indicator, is 584.251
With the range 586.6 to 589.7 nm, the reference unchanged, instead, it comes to 589.114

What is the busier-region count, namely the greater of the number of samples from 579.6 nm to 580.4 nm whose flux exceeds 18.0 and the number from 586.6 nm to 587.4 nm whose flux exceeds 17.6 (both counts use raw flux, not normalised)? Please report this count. 4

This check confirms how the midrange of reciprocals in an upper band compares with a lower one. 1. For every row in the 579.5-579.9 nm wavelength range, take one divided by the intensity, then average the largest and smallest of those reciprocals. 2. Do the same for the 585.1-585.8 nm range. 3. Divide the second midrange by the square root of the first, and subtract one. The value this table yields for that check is -0.752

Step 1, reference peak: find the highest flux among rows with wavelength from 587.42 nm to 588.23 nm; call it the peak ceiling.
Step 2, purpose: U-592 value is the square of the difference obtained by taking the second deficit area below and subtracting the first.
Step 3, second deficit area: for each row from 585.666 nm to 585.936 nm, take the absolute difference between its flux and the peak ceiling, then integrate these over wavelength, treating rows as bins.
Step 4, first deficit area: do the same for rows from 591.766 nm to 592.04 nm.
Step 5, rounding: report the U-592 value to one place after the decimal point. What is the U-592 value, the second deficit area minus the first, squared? 0.3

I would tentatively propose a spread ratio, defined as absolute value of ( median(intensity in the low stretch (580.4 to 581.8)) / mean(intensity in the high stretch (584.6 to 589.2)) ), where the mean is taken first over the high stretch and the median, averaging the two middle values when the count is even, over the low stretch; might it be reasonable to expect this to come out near 1.07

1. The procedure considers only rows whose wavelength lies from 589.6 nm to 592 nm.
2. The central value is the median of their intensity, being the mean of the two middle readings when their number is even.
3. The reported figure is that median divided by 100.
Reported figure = 0.167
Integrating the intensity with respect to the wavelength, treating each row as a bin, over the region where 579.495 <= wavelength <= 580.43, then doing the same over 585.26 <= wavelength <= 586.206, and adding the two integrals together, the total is 32.0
